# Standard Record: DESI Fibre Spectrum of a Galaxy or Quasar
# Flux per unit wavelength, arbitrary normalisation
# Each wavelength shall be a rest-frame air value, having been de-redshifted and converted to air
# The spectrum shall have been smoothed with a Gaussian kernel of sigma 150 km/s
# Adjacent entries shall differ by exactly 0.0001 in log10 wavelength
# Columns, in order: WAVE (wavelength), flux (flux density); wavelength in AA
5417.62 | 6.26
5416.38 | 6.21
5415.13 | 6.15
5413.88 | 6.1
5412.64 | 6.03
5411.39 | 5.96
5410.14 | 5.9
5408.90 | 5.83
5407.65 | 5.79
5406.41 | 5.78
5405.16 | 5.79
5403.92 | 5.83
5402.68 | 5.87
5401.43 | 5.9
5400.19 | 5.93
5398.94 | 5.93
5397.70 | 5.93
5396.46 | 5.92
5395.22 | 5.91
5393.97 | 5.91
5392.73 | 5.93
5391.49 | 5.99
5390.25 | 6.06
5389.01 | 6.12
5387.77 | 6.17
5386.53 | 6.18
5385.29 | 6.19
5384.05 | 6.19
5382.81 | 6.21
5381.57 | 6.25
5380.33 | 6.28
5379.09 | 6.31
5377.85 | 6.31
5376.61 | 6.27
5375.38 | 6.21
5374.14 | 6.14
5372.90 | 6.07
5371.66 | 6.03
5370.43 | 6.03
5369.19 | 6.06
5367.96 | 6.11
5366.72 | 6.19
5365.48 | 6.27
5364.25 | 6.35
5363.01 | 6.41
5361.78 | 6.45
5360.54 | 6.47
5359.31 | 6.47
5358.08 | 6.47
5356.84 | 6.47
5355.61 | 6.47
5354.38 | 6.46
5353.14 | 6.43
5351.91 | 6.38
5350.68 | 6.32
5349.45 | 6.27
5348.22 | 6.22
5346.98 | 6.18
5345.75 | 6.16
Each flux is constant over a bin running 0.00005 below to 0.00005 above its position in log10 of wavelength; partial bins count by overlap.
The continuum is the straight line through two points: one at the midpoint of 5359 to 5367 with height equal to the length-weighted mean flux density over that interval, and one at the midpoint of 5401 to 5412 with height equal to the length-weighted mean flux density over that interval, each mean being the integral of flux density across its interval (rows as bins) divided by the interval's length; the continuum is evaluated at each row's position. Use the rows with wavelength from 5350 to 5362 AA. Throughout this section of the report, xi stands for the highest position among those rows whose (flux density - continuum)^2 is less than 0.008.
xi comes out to 5361.78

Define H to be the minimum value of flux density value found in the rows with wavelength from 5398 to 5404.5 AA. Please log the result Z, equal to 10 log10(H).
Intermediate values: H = 5.83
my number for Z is 7.66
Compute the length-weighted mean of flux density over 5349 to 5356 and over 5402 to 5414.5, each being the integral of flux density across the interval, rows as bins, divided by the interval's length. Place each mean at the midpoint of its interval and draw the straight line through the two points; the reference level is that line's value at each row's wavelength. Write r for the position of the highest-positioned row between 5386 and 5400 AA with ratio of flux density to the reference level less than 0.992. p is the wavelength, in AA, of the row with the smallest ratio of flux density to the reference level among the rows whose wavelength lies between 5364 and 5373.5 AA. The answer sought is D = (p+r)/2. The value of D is 5384.1 AA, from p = 5370.43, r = 5397.70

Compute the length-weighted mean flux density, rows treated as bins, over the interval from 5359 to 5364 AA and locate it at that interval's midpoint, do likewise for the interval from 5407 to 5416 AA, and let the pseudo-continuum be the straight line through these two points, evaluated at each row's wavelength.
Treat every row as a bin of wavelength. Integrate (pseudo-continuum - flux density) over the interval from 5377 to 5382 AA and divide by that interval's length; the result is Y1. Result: -0.02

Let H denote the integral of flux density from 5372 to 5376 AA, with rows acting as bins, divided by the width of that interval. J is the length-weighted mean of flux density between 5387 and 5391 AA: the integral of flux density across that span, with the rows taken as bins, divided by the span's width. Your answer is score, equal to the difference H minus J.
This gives 0.0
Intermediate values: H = 6.13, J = 6.1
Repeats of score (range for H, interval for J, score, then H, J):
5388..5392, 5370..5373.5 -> 0.0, 6.07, 6.1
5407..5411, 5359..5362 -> -0.6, 5.85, 6.5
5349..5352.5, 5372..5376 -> 0.2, 6.33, 6.1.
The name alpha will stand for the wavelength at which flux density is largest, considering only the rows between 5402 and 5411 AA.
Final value 5410.14 AA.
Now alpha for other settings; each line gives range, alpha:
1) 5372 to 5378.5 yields 5377.85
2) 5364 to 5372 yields 5364.25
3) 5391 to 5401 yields 5391.49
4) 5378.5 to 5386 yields 5379.09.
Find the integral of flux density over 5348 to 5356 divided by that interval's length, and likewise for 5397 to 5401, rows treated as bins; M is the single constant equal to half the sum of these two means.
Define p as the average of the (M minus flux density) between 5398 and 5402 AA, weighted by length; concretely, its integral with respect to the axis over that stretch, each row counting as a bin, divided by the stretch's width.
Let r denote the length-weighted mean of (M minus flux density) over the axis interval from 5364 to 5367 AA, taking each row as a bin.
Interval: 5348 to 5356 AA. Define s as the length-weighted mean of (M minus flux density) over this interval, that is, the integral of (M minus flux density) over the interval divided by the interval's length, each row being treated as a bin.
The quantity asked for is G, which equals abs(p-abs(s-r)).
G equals 0.13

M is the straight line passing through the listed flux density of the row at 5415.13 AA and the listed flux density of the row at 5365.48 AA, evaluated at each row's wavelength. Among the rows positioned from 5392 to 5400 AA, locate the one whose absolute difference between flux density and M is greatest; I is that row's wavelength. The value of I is 5393.97 AA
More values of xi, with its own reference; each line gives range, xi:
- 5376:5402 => 5401.43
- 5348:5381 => 5376.61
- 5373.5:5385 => 5384.05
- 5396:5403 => 5402.68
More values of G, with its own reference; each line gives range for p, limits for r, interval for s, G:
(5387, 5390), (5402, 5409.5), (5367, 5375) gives 0.25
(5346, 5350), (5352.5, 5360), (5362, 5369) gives 0.26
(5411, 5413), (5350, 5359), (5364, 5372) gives 0.13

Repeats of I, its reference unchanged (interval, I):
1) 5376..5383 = 5379.09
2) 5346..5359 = 5358.08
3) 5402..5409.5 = 5406.41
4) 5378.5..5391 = 5390.25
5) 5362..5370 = 5369.19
